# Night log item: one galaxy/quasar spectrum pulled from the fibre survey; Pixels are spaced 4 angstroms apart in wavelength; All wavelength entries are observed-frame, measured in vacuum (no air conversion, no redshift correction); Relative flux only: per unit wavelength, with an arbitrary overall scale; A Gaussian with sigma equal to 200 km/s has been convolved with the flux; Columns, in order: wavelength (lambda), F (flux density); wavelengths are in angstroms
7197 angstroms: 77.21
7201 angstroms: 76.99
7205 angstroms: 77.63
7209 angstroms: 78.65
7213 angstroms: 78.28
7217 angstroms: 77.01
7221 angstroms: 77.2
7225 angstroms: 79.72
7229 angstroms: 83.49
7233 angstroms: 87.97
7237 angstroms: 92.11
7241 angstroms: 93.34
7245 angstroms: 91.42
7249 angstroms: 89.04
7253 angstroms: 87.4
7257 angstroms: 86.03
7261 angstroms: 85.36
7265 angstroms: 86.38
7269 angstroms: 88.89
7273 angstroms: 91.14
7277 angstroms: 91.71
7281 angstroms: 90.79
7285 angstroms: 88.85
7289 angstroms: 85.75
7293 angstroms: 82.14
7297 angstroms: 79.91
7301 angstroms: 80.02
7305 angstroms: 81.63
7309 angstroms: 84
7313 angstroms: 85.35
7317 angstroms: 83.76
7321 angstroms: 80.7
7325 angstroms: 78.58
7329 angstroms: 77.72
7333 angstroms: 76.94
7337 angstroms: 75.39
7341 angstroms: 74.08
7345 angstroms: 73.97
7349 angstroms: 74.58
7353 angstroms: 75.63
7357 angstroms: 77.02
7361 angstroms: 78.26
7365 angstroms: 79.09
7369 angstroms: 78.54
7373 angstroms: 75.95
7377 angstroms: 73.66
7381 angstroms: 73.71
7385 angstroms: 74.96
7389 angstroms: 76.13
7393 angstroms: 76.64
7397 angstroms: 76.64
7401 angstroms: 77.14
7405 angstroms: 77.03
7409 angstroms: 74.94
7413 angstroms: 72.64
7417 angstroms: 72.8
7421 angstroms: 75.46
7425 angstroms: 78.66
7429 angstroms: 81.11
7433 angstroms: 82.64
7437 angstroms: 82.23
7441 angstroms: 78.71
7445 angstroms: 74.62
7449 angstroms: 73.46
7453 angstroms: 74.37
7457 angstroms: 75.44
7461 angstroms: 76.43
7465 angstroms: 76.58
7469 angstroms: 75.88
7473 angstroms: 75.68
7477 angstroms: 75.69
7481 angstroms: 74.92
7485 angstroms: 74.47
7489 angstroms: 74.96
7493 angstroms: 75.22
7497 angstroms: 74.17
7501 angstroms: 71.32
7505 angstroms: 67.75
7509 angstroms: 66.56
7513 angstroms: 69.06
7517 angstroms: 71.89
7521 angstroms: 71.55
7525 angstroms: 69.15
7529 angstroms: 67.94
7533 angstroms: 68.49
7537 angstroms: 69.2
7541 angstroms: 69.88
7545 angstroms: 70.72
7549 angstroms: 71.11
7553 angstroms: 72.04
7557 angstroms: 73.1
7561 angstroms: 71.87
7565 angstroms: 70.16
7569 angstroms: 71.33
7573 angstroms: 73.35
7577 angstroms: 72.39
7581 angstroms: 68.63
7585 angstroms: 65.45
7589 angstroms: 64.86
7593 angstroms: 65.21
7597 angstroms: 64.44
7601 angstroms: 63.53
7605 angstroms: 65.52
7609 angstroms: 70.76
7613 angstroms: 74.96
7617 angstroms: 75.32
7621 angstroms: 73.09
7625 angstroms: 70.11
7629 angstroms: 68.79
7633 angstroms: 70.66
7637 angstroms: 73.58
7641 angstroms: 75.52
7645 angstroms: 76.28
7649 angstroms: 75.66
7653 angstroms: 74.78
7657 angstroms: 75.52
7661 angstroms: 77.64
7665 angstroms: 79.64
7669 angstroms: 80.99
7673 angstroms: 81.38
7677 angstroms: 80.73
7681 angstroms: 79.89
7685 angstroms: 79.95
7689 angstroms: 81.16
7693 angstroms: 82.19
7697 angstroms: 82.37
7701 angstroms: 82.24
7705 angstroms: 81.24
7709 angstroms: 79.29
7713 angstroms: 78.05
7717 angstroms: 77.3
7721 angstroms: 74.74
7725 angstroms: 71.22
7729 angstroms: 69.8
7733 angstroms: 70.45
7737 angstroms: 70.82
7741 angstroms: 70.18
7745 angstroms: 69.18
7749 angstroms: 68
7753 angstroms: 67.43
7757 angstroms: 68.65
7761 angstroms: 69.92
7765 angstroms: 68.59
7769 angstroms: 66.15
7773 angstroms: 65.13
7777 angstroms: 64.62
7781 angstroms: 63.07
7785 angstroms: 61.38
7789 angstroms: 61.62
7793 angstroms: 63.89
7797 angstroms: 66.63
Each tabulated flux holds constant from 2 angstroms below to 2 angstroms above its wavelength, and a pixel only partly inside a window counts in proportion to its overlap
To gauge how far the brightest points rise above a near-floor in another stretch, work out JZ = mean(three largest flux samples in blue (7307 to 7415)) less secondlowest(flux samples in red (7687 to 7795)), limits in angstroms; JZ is 23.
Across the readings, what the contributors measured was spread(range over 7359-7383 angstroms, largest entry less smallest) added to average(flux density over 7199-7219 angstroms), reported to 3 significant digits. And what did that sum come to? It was 83.1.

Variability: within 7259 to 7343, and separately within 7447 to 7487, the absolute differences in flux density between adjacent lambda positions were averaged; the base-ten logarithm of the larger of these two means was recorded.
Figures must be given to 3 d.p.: 0.241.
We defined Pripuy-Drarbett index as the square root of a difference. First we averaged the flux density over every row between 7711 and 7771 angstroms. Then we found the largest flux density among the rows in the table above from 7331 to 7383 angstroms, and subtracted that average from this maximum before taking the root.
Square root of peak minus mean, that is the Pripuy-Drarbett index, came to 2.9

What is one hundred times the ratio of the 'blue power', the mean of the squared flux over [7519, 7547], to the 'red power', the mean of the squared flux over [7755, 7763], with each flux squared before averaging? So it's 101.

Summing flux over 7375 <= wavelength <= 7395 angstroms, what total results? 375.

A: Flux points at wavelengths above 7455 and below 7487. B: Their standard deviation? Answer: 0.7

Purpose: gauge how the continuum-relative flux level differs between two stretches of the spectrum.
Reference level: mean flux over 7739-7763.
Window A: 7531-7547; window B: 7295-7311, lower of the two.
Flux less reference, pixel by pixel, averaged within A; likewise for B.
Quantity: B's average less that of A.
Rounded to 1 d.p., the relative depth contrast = 11.8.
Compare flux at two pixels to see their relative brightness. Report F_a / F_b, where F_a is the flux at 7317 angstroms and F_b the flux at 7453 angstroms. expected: 1.13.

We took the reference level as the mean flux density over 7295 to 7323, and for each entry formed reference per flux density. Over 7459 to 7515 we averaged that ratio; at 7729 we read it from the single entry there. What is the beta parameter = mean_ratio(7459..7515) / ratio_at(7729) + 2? 2.95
